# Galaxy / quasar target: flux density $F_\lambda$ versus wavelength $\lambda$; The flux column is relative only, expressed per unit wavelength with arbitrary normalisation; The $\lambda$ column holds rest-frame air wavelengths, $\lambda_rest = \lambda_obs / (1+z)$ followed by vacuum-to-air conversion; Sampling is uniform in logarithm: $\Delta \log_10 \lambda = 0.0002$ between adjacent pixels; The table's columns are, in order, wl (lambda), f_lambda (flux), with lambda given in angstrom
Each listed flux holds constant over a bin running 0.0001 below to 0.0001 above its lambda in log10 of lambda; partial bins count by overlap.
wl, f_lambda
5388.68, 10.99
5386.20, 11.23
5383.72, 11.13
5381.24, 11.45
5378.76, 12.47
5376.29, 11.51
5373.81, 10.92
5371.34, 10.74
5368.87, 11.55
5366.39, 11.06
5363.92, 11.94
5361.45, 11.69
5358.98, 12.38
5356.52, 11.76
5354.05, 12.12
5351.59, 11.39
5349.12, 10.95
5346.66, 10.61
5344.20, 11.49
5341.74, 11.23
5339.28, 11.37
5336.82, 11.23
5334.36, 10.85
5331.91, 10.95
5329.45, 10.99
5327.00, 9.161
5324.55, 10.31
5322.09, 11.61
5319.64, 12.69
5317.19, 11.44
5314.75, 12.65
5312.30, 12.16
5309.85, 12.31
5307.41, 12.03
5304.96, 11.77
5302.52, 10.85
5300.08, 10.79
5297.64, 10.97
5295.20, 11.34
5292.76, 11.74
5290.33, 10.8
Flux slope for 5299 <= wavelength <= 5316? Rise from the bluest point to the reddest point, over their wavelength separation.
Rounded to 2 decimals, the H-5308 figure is 0.13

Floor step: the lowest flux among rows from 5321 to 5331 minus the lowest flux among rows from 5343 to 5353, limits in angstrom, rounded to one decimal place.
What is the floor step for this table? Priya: -1.4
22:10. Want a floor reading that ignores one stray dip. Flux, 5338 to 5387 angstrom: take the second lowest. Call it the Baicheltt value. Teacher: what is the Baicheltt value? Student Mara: 10.74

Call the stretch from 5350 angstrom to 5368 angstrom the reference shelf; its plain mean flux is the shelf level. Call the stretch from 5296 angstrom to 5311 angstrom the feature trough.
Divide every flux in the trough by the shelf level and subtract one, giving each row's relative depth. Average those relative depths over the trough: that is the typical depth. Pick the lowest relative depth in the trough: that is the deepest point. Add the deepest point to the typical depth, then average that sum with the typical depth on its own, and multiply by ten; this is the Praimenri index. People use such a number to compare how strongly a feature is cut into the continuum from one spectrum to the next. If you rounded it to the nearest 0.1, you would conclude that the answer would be -0.7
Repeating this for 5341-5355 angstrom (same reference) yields -0.9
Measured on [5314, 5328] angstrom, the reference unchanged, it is -1.5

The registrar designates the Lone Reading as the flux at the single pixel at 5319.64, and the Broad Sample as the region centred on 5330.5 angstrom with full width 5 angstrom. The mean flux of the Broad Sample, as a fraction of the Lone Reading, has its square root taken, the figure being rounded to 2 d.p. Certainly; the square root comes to 0.93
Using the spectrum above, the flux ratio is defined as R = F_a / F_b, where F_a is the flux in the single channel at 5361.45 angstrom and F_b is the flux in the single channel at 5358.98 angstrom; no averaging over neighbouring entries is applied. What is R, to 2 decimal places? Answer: 0.94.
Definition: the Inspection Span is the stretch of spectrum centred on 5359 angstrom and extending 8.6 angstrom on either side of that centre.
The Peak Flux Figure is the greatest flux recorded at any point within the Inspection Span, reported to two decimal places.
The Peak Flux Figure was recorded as 12.38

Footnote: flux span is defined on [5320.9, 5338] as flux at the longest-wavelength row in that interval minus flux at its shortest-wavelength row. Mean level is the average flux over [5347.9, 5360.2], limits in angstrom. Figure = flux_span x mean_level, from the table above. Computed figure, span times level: -4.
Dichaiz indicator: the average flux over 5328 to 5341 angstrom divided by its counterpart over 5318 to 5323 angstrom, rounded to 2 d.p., 0.91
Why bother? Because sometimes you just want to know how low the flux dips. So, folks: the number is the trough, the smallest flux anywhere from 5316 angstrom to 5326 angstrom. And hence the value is 10.31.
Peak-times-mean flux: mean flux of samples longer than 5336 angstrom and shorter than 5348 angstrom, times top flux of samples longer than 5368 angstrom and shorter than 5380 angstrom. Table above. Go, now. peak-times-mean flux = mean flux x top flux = 139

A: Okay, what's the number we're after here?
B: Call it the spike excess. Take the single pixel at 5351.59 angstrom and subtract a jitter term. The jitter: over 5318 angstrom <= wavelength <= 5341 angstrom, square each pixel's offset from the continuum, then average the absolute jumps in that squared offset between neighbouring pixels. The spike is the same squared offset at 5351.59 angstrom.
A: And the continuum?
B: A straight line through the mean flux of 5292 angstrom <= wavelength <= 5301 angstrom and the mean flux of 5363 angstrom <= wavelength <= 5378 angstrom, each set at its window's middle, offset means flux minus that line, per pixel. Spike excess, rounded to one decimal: -1.3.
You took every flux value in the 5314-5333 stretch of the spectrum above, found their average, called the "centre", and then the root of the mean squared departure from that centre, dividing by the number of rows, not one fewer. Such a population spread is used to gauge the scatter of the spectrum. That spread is 1.1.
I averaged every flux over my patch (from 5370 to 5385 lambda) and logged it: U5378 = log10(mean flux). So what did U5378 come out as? 1.06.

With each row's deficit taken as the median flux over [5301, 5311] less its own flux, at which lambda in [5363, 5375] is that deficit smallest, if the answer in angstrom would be 5363.92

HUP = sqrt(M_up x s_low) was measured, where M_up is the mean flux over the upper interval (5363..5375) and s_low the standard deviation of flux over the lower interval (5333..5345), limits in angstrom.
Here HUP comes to 1.6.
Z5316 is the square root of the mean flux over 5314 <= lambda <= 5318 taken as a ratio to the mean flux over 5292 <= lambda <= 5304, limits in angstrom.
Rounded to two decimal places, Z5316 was 1.04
